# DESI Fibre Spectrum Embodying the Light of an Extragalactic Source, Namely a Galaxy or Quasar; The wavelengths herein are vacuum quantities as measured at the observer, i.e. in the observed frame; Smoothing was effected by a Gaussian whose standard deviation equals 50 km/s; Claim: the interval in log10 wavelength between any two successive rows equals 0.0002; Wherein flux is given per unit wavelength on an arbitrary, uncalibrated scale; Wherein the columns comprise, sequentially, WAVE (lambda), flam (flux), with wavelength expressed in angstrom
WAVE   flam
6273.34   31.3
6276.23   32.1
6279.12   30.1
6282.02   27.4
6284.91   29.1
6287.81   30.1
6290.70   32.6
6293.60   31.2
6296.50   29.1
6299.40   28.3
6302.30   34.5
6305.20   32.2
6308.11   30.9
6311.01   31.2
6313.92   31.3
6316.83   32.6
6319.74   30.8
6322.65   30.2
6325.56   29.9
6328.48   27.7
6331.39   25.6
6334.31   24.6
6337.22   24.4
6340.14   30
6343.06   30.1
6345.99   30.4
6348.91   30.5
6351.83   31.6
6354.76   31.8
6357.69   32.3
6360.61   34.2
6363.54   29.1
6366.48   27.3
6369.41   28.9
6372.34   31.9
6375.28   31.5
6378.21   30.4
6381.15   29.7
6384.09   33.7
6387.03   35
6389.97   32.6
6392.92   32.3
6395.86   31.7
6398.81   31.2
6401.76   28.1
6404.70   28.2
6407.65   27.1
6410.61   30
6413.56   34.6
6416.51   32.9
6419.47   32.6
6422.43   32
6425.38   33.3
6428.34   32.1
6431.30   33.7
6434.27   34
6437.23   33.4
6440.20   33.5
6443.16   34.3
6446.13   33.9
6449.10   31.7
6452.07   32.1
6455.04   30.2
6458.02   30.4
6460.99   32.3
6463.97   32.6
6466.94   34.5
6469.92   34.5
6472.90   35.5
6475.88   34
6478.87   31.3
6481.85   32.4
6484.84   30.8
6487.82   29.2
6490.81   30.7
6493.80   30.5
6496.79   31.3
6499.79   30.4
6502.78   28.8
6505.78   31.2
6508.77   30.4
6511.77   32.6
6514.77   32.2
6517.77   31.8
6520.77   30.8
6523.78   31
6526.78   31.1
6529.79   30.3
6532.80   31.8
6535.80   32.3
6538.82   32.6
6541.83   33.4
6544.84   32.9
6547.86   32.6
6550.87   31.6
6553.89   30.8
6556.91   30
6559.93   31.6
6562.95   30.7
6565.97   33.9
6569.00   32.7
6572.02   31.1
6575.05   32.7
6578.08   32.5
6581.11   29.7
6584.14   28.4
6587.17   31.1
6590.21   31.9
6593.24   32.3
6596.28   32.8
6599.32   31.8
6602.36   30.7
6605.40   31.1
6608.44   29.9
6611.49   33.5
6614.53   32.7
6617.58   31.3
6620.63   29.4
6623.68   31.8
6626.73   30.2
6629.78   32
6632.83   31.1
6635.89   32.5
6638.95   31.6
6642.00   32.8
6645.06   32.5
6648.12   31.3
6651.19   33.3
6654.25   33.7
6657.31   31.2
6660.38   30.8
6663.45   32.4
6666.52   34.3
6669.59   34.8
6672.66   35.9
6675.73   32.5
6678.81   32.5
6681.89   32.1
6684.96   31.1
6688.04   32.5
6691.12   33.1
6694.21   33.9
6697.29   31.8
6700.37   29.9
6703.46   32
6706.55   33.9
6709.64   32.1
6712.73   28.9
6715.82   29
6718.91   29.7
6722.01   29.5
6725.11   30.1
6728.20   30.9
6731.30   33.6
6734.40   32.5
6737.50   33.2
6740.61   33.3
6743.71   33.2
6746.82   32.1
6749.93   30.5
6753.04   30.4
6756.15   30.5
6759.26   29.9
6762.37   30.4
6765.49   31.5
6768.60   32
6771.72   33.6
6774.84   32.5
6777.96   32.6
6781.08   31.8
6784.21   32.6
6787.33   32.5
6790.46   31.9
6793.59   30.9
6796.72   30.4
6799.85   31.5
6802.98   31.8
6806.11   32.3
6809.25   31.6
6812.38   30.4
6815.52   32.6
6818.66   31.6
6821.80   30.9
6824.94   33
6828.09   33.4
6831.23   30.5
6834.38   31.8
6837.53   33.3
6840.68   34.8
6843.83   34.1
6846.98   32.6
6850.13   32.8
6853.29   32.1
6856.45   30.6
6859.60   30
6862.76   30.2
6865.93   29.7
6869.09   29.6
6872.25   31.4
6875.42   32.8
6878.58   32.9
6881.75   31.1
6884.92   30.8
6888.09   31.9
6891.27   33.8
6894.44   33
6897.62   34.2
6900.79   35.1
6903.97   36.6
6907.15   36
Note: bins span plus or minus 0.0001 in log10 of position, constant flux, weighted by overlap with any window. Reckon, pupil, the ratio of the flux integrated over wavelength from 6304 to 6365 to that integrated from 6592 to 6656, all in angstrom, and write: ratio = 0.90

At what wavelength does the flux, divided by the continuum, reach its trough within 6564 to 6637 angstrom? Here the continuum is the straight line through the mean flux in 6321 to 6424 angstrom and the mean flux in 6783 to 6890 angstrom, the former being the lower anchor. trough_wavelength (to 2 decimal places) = 6584.14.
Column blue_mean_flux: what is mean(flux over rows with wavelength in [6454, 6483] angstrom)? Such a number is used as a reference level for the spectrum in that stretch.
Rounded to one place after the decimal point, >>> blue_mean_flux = 32.8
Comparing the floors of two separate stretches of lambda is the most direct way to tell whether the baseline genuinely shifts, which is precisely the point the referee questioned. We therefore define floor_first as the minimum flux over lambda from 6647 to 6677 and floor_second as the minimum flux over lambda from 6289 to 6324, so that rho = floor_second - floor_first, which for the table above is -2.5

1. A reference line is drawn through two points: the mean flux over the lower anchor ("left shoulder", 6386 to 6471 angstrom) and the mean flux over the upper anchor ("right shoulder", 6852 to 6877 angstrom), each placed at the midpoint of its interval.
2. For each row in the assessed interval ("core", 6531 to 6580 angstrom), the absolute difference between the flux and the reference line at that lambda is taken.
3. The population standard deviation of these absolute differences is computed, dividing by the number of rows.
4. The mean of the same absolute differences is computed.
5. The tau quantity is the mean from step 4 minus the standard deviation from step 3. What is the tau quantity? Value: 0.4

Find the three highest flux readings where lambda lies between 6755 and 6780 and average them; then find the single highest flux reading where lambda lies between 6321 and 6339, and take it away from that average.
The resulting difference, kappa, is 2.7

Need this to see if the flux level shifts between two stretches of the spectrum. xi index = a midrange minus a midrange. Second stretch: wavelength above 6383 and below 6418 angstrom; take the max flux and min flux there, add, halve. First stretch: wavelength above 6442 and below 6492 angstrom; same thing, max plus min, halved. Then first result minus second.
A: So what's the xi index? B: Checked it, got 1.3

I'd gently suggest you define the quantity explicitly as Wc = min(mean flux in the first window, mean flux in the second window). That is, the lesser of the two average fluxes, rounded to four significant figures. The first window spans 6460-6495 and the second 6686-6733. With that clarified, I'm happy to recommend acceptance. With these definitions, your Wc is 31.39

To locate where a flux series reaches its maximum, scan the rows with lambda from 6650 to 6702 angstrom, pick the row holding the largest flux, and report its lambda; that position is 6672.66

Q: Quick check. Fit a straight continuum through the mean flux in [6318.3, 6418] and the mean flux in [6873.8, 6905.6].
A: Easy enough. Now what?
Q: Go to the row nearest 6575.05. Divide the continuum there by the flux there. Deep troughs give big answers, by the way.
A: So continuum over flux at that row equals 0.96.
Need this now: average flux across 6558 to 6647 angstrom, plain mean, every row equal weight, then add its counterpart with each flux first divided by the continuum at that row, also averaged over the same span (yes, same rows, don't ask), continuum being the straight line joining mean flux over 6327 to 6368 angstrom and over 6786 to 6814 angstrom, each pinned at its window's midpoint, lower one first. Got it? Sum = 32.63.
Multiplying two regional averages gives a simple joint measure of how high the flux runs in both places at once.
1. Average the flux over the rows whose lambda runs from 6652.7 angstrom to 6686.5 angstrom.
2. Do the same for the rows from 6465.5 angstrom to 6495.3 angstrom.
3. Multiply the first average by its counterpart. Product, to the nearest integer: 1062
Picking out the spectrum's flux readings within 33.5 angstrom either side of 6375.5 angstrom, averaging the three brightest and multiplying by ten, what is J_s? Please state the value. 343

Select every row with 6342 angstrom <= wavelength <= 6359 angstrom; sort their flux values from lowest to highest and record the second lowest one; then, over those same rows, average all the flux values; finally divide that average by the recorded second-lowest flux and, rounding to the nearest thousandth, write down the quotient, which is 1.024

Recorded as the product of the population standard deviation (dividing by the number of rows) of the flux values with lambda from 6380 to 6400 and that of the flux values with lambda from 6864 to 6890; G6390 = 1.9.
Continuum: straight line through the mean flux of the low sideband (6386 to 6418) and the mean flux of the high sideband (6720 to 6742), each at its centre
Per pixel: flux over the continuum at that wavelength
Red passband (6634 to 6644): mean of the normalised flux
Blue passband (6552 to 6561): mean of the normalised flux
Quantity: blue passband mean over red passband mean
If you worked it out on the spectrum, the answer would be 0.96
